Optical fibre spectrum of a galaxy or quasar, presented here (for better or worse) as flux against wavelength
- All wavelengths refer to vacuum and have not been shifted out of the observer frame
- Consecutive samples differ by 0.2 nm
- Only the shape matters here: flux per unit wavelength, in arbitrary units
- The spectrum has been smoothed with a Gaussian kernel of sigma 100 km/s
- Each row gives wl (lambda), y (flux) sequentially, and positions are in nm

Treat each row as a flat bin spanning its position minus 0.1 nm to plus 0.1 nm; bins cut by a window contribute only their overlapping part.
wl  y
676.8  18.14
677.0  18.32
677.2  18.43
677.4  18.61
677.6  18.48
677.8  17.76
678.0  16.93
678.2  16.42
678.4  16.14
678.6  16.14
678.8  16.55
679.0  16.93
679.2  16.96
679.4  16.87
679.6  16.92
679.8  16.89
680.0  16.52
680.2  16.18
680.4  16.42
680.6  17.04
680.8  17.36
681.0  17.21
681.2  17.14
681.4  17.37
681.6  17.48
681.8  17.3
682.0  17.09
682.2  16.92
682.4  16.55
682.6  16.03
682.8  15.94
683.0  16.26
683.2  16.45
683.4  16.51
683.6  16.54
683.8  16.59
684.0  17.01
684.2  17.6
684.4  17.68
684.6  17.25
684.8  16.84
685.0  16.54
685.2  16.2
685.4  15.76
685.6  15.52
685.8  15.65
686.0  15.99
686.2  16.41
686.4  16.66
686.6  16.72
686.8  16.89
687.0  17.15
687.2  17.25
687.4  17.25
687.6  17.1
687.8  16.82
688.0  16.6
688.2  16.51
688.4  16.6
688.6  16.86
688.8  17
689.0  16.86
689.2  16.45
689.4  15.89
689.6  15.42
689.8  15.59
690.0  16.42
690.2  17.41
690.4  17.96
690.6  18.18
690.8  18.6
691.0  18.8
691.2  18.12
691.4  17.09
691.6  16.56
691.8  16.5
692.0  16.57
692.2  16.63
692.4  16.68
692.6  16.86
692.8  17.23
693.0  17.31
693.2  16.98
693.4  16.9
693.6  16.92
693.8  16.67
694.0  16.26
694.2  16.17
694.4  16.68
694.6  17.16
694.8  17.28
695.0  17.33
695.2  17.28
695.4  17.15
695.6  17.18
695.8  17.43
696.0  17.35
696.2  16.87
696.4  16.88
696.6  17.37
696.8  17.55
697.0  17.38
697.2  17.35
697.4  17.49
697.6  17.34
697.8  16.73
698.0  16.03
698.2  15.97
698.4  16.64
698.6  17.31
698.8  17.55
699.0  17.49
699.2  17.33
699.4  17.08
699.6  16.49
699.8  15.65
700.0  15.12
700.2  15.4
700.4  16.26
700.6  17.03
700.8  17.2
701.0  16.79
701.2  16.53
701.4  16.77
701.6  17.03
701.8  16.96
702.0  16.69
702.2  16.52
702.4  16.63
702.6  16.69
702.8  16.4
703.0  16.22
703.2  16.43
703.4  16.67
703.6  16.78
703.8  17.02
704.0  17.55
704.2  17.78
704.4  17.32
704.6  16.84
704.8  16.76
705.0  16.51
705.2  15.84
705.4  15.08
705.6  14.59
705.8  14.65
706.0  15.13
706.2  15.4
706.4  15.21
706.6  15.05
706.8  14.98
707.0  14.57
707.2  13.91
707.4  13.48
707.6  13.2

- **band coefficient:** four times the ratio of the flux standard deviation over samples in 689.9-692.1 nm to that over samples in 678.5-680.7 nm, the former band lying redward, 11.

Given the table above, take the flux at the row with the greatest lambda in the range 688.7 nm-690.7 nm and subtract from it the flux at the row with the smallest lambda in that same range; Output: 1.2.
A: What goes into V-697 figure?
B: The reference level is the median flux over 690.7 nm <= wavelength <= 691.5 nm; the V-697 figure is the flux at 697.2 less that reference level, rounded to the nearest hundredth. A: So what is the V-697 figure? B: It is -1.01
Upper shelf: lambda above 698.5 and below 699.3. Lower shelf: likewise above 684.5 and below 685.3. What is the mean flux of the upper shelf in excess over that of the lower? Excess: 0.7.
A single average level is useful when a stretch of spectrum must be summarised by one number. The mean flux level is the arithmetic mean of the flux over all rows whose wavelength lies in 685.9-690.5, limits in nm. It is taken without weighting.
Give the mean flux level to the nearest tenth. 16.7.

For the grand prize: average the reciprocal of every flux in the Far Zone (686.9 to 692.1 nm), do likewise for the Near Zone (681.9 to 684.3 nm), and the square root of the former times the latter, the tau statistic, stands 0.0596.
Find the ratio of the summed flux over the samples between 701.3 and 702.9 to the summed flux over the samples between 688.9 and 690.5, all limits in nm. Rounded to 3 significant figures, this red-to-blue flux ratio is 1.01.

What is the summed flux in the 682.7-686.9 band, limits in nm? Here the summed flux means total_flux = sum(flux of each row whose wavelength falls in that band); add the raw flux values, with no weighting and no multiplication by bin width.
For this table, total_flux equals 347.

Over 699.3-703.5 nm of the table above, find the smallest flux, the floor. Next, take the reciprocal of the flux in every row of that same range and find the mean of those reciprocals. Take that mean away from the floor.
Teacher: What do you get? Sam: 15.1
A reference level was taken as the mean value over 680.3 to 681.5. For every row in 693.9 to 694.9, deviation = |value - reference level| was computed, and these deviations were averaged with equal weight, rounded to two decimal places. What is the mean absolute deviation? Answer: 0.48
